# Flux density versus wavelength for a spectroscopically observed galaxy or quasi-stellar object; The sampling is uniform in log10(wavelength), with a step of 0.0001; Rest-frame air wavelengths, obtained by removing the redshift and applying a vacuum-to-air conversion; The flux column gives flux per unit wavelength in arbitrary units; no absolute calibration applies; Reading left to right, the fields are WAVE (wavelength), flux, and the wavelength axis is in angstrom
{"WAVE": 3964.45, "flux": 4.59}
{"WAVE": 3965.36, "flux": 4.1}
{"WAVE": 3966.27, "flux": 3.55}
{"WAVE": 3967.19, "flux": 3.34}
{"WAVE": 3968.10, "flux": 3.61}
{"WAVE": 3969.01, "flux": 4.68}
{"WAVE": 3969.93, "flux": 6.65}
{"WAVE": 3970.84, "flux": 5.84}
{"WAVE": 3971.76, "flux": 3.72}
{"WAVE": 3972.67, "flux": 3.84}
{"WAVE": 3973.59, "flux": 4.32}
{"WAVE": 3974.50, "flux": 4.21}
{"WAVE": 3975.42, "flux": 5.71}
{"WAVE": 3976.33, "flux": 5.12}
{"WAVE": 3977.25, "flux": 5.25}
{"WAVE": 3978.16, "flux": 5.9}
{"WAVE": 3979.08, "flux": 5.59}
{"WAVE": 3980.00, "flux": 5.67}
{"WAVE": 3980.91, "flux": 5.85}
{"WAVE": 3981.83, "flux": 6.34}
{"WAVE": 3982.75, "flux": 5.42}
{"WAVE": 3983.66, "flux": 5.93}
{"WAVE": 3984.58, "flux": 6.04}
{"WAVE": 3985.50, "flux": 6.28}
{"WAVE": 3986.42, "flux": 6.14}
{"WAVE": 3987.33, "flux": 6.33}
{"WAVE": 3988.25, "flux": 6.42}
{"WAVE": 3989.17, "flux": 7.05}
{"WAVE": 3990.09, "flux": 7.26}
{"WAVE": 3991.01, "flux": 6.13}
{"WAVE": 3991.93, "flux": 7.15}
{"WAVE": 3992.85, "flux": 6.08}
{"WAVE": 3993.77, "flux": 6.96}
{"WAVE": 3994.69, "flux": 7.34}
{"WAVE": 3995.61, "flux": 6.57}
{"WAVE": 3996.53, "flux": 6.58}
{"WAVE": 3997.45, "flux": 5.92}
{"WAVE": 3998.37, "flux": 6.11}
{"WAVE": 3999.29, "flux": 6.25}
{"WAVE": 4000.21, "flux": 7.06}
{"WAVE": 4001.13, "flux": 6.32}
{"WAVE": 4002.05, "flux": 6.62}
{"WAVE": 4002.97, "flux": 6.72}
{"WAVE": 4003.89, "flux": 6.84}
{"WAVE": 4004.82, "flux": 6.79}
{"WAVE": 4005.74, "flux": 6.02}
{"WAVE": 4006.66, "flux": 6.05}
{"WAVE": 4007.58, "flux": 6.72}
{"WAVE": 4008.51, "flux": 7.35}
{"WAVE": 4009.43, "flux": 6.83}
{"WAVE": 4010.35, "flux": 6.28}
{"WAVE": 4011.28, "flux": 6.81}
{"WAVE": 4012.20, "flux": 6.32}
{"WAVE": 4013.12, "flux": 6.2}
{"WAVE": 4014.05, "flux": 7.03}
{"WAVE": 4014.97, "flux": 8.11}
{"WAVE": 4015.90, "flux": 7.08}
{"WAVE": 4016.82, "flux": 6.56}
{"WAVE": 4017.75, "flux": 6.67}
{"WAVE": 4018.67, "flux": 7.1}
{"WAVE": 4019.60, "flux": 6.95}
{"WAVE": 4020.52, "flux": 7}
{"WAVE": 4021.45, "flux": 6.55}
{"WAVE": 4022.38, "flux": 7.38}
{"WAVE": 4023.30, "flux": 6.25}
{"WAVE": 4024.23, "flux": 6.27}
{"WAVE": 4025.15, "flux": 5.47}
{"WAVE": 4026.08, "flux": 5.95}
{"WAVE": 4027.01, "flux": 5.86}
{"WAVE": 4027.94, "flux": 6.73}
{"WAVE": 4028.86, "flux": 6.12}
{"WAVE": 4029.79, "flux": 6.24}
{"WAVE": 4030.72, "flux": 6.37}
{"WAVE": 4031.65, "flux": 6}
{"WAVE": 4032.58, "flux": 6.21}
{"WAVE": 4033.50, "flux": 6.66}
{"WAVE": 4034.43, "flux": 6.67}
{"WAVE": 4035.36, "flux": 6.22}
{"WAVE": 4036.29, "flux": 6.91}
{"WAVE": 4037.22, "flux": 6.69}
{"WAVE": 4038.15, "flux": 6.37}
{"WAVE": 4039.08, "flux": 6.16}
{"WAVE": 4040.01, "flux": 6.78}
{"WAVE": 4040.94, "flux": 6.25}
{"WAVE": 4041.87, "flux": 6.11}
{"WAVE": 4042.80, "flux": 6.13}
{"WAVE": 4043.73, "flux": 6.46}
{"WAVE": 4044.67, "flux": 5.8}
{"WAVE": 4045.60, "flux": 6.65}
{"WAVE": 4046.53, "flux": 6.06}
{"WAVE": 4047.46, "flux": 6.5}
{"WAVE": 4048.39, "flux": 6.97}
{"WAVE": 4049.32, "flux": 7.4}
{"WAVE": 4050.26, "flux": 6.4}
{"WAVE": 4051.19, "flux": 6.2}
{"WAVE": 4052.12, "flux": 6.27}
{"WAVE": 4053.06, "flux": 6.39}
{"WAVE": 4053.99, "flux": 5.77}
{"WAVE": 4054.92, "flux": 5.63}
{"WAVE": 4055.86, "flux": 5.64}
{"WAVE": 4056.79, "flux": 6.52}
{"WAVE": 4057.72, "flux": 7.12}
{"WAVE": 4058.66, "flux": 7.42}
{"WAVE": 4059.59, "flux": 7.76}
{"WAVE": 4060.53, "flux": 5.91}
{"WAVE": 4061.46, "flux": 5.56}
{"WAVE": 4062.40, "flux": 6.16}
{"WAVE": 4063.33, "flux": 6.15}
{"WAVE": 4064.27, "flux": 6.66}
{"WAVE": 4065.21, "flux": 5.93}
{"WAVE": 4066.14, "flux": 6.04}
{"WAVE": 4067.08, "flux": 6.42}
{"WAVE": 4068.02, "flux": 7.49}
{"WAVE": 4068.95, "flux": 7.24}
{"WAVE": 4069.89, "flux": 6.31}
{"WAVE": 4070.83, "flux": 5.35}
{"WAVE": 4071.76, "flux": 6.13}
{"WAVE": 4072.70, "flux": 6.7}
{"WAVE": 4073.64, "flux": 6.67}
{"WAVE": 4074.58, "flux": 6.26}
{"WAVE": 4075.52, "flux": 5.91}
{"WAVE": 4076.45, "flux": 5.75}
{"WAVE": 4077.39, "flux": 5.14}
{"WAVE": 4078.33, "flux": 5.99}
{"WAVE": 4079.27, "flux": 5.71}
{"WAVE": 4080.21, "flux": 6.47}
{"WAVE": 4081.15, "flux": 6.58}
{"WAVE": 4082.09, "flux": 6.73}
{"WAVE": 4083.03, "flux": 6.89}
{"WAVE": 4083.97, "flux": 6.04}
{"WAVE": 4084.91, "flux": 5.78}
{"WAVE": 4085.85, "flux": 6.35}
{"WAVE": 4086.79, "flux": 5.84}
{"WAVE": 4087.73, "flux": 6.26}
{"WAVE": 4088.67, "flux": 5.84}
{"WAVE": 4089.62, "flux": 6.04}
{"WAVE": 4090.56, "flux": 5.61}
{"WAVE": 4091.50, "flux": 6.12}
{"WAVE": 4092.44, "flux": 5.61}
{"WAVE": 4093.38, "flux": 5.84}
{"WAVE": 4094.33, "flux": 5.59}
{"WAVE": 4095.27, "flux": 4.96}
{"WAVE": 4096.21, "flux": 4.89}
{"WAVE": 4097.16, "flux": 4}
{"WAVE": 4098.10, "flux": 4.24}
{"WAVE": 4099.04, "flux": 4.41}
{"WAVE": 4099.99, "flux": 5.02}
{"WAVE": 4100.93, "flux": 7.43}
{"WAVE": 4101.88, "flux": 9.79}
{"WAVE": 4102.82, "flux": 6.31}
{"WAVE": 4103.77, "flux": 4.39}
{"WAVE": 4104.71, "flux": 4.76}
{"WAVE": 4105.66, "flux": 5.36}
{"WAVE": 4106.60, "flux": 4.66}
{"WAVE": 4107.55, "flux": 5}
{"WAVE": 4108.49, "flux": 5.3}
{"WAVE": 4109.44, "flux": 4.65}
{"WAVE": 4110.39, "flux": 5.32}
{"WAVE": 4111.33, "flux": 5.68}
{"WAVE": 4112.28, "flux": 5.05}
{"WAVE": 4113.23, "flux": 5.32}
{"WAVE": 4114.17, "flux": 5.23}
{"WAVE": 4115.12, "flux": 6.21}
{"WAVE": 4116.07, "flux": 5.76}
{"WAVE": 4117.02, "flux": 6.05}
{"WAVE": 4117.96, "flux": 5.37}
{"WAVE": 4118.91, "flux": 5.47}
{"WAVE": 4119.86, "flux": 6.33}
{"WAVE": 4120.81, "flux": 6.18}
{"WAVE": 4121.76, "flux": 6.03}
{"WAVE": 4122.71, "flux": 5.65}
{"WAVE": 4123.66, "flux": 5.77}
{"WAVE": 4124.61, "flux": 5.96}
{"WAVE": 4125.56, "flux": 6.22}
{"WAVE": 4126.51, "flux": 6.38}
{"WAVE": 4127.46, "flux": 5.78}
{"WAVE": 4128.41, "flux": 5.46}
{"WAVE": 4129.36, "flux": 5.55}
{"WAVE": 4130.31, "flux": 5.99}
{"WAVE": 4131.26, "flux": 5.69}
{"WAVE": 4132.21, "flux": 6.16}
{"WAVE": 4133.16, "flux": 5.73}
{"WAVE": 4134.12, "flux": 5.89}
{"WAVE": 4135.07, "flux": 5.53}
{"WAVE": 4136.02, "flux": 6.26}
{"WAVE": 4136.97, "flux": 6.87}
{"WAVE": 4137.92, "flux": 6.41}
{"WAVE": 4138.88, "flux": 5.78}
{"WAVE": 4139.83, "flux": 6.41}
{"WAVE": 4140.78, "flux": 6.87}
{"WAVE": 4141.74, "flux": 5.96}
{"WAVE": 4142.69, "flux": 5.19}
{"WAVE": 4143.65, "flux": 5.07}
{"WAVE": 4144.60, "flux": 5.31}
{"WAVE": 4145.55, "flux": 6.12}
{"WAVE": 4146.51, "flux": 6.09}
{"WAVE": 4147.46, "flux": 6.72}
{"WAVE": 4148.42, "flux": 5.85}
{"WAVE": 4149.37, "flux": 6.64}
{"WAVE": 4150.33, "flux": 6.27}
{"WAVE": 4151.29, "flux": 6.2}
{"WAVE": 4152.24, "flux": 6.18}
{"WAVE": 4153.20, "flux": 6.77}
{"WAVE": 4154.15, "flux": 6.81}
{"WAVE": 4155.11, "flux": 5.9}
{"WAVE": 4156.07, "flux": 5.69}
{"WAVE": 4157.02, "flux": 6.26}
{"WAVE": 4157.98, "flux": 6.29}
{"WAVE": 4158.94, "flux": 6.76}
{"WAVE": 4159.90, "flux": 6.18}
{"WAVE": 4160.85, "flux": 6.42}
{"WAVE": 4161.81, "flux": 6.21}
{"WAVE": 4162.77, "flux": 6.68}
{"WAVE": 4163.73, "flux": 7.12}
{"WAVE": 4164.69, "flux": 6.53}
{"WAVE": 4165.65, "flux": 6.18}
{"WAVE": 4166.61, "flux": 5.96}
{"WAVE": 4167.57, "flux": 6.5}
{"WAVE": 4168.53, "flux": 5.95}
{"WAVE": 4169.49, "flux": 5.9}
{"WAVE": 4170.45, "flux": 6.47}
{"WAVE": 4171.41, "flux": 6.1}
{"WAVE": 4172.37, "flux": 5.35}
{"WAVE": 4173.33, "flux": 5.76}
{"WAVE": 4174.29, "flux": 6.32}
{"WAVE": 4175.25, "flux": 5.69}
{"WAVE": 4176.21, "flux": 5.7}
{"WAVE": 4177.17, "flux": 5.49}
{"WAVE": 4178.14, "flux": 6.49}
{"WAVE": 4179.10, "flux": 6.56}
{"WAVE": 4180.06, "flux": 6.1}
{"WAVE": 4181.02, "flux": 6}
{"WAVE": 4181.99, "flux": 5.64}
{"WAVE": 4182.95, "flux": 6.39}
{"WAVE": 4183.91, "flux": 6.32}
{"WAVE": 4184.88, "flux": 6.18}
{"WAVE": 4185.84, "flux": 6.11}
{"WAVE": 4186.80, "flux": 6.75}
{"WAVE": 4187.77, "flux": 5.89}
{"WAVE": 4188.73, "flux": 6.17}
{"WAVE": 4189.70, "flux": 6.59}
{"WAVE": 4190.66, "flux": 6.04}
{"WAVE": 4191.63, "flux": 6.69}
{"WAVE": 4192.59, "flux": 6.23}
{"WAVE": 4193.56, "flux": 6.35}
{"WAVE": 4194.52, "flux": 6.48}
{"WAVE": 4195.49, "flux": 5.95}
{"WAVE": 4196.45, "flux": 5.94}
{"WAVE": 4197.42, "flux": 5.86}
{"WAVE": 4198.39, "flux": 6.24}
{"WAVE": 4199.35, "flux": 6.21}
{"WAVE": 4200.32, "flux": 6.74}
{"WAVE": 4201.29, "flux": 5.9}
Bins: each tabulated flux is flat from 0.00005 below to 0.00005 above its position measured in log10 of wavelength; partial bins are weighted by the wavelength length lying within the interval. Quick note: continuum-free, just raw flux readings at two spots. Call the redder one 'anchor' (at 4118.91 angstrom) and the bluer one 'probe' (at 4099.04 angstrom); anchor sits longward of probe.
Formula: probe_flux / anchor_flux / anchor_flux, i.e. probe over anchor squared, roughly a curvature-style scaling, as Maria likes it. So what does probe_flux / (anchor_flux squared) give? 0.15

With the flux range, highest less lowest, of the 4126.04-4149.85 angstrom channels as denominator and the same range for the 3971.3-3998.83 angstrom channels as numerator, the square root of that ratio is 1.42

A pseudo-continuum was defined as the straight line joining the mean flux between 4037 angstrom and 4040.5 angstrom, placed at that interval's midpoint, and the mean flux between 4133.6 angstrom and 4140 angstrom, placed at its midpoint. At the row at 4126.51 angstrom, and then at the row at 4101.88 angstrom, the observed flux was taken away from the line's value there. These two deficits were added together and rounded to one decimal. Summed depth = -3.7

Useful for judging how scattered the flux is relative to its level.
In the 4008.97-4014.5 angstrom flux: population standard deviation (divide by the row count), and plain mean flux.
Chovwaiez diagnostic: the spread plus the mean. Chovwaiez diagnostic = 6.90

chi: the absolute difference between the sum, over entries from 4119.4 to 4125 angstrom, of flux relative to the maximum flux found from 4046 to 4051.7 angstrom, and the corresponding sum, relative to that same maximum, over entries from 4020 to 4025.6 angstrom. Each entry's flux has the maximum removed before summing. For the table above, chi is 3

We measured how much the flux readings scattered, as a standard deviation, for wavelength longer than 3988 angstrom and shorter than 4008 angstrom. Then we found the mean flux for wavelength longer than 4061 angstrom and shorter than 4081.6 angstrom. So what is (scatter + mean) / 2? 3.32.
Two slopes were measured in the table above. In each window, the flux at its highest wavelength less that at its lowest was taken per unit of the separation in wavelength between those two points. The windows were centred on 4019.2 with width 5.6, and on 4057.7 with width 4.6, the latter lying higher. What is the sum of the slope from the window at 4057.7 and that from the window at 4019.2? 0.6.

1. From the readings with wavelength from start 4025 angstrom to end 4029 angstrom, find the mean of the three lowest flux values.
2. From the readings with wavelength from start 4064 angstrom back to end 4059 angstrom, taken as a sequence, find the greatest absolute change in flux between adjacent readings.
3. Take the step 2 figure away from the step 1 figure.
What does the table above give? 3.91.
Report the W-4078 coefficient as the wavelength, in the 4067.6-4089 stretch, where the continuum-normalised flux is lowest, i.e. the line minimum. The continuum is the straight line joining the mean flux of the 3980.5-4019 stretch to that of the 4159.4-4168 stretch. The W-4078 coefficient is 4077.39 angstrom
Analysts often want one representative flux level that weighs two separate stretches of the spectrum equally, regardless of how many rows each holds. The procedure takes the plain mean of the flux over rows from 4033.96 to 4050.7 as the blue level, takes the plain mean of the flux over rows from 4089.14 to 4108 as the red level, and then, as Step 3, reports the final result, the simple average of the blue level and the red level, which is 5.99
